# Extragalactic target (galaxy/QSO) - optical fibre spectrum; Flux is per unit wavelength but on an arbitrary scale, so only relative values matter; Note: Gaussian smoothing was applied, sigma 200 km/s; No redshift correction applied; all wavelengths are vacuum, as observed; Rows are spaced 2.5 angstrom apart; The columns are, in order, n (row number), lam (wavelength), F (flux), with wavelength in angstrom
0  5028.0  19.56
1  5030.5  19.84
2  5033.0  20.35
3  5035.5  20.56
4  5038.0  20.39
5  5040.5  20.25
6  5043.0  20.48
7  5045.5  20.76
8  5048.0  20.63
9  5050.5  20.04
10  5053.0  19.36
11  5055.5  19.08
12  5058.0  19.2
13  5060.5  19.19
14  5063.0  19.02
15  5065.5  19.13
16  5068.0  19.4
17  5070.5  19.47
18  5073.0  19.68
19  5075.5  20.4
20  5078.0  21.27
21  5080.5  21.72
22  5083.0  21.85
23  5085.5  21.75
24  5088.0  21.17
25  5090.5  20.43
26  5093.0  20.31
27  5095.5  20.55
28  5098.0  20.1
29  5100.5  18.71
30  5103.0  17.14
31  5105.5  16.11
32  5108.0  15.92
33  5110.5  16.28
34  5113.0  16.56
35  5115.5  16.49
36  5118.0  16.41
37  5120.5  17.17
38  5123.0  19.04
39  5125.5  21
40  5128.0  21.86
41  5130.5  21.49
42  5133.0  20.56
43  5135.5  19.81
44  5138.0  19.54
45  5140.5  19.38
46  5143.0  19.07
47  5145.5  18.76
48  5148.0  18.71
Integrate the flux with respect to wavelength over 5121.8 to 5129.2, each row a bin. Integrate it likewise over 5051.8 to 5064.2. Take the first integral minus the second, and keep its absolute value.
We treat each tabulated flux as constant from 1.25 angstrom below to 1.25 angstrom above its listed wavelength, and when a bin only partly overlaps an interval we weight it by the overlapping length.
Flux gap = 85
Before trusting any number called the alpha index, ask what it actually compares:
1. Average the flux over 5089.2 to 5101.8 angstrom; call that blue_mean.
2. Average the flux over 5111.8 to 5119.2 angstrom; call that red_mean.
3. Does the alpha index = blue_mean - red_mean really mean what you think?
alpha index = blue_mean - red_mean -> 3.5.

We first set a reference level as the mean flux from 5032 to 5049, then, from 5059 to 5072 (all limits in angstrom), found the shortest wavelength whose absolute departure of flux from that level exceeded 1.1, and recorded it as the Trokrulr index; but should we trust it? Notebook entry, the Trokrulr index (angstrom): 5060.5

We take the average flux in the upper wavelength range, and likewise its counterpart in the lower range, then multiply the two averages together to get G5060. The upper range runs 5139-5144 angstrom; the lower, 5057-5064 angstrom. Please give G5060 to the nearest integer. 368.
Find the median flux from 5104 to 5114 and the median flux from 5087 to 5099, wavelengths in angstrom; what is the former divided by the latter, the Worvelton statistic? 0.79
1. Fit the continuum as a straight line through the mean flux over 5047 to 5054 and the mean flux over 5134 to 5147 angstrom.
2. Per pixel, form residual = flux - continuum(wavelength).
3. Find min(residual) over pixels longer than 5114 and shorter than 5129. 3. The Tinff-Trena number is -3.1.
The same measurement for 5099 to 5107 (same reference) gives -3.5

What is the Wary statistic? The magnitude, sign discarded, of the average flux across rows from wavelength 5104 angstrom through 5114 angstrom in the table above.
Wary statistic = 16.2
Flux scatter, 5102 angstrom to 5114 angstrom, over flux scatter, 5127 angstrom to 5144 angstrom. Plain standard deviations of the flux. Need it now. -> 0.4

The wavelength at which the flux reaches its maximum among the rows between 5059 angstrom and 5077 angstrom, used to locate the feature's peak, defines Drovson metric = 5075.5 angstrom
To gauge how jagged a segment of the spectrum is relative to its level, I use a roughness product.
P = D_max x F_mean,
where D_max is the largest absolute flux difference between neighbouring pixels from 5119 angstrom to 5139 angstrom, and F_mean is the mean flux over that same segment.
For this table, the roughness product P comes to 39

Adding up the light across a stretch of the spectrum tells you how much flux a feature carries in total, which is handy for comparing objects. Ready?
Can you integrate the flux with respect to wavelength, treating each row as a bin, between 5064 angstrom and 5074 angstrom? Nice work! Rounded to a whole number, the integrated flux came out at 194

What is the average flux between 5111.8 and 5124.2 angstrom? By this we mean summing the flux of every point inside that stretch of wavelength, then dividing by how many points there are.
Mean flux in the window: 17.1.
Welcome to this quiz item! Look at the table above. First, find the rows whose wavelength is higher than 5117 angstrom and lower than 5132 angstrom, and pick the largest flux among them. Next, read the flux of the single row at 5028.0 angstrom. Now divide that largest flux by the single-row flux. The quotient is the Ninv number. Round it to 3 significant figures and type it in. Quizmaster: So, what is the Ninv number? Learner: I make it 1.12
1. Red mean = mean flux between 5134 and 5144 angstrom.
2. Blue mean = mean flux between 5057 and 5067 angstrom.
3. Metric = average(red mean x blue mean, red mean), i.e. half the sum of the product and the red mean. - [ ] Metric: 196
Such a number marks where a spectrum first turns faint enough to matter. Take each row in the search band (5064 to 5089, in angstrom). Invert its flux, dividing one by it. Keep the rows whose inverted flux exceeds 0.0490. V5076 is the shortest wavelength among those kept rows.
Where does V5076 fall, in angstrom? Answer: 5065.5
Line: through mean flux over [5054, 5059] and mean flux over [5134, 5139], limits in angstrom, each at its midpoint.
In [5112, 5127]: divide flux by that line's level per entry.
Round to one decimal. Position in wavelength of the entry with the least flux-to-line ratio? 5118.0 angstrom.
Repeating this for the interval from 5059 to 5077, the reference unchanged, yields 5063.0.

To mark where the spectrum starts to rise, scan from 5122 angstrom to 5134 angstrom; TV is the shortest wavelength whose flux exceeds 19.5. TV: 5125.5 angstrom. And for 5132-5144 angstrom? 5133.0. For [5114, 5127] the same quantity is 5125.5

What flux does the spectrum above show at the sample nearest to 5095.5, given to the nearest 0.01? 20.55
